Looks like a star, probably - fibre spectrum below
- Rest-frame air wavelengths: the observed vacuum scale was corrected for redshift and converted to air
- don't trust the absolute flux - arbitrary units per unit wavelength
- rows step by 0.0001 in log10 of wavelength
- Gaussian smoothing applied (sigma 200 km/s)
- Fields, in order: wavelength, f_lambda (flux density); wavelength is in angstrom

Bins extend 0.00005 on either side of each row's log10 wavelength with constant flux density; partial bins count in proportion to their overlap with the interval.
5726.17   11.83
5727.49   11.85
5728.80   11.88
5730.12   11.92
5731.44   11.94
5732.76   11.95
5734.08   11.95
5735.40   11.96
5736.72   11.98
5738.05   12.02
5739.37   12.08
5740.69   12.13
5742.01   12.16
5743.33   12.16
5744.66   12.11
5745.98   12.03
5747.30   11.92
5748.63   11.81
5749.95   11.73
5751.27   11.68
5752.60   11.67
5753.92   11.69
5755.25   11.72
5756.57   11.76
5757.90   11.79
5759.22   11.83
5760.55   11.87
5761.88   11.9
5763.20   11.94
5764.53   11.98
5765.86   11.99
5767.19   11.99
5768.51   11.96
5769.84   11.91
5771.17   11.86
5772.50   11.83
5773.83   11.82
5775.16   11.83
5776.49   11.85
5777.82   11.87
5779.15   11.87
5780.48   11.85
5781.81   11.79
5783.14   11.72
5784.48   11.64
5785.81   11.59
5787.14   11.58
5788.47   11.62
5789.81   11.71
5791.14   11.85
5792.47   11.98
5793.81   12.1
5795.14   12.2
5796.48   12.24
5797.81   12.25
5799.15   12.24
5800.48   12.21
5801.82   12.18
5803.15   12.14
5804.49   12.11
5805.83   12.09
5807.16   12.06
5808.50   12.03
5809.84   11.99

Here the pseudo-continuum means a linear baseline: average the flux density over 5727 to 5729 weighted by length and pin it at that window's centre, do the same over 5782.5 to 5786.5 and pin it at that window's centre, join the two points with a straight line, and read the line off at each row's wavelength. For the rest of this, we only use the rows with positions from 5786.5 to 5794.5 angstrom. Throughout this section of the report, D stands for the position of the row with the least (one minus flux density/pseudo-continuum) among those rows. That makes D 5793.81 angstrom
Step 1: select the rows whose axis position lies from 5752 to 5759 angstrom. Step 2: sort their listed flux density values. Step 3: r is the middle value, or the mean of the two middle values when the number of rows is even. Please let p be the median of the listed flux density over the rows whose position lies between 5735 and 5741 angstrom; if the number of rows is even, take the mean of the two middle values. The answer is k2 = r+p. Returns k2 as 23.74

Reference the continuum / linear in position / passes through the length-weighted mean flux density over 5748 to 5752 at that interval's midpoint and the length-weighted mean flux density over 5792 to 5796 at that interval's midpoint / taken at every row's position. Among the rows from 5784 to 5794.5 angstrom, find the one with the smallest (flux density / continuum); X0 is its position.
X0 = 5787.14 angstrom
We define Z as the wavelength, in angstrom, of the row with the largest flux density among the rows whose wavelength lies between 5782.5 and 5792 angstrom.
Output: 5791.14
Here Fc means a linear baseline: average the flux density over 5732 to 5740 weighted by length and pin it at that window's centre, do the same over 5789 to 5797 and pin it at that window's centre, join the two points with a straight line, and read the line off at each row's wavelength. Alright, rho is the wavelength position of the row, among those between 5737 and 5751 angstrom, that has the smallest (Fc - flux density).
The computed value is 5742.01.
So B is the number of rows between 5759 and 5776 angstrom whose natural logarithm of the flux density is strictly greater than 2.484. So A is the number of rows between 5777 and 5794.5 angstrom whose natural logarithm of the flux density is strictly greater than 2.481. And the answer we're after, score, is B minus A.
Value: 0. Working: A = 2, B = 2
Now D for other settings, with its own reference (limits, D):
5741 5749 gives 5743.33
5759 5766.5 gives 5765.86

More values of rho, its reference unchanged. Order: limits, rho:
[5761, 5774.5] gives 5765.86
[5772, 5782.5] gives 5777.82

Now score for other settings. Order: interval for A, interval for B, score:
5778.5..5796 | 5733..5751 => 4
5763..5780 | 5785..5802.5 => 3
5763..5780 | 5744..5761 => -2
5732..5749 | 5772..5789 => -9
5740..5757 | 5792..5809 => 7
